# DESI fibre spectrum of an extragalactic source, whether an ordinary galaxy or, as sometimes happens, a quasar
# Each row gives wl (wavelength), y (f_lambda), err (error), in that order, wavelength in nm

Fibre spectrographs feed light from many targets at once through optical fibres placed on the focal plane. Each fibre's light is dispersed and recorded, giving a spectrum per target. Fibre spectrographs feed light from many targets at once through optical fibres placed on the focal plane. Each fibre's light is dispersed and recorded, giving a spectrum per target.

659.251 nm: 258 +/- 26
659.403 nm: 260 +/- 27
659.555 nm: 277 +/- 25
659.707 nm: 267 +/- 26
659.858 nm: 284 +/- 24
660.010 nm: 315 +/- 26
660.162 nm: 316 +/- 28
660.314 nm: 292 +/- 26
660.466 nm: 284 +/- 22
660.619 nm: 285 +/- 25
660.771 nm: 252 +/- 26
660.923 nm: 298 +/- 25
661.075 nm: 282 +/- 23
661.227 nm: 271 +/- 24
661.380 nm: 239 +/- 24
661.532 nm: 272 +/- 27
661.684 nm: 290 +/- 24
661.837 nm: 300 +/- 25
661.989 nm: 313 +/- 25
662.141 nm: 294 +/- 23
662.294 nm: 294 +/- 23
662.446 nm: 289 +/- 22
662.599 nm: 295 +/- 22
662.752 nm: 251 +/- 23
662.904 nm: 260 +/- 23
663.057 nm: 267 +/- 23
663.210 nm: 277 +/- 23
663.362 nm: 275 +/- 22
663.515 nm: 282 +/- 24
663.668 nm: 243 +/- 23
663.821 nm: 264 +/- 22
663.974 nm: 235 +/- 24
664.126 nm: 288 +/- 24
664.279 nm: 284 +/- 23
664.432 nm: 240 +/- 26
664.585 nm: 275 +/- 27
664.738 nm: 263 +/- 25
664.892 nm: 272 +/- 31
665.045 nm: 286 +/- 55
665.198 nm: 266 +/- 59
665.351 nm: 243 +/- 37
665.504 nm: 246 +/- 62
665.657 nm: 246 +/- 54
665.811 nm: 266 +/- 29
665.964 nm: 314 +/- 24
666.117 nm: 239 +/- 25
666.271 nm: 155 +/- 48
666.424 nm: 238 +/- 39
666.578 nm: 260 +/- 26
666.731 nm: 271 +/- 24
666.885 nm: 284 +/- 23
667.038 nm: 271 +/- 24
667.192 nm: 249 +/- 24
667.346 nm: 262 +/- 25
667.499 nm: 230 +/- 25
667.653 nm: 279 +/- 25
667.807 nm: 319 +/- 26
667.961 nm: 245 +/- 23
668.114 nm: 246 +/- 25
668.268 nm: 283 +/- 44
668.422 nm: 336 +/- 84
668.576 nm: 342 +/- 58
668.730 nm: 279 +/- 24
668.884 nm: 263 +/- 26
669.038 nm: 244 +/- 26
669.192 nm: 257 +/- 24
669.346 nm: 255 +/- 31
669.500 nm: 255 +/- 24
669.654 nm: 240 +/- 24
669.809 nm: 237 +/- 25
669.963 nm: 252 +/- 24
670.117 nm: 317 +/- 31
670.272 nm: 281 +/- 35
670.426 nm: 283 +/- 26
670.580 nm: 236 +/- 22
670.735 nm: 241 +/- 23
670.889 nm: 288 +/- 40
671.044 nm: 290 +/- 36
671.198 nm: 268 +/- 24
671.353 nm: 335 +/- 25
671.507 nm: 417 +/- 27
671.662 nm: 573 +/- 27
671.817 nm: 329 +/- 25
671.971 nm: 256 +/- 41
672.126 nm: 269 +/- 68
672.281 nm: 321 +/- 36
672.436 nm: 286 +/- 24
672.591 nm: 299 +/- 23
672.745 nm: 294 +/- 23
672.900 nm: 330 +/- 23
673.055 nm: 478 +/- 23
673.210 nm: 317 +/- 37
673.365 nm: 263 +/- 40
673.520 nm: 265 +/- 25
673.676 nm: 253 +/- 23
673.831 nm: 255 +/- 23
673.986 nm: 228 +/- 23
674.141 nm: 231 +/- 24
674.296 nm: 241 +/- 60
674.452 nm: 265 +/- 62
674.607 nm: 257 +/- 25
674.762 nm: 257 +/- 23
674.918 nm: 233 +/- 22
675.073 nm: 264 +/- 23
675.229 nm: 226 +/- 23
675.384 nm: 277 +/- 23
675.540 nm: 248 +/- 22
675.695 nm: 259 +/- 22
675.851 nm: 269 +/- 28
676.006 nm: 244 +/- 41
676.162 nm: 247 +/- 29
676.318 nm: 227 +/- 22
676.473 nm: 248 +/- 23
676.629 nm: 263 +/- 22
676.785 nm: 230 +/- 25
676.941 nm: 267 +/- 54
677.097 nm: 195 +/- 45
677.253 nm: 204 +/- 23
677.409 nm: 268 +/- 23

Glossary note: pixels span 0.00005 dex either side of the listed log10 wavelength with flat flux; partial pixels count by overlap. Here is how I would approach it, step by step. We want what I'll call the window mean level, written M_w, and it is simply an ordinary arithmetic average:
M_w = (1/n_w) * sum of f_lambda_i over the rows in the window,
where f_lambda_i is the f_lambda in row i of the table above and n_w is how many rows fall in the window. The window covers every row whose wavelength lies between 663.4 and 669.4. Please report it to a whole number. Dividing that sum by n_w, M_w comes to 265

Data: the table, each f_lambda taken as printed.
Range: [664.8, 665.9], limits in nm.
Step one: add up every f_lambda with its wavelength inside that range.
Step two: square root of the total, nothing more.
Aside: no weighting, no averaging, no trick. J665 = 42.7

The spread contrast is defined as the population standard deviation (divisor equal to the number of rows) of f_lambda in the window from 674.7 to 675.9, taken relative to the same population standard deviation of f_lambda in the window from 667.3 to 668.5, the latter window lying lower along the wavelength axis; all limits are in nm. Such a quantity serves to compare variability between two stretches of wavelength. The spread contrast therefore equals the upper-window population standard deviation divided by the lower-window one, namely 0.5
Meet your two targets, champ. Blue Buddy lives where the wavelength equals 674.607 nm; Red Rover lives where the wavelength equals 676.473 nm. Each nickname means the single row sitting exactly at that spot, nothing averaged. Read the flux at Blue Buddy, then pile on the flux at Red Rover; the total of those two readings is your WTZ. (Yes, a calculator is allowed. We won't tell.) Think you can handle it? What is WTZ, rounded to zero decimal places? 505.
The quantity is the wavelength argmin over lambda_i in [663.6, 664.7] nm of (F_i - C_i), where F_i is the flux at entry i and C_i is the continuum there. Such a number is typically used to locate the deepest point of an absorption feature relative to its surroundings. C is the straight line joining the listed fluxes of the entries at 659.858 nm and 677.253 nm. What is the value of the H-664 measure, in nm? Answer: 663.974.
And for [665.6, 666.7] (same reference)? 666.271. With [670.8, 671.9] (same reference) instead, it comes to 671.198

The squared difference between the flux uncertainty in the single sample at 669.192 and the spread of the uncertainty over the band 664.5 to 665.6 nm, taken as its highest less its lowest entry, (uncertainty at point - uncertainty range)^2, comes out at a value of 169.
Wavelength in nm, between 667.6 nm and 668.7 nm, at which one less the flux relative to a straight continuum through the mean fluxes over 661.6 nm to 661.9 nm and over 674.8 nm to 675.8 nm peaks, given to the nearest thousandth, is 667.961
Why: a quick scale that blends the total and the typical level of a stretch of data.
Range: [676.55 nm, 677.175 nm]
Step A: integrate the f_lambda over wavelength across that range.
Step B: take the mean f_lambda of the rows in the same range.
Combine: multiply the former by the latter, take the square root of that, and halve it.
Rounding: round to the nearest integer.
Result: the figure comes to 94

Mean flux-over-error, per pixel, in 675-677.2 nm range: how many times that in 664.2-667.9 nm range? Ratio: 1.05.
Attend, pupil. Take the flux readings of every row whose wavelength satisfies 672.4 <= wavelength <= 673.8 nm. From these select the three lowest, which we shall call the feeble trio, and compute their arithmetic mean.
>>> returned 260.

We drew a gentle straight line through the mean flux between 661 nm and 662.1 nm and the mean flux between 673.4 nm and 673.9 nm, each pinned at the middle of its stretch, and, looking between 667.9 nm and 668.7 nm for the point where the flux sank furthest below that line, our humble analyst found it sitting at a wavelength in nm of 667.961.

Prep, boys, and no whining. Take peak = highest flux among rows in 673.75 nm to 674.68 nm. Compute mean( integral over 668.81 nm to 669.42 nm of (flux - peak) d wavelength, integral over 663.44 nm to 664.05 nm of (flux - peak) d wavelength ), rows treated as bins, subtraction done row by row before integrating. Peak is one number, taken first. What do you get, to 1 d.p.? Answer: -5.9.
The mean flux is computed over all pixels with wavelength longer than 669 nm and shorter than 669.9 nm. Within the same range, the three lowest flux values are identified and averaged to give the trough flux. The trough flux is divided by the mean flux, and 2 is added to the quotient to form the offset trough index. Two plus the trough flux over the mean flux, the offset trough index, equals 2.97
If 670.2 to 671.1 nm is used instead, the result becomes 2.94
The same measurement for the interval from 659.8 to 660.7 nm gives 2.96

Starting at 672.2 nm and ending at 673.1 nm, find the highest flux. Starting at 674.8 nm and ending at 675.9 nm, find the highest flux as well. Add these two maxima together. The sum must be 755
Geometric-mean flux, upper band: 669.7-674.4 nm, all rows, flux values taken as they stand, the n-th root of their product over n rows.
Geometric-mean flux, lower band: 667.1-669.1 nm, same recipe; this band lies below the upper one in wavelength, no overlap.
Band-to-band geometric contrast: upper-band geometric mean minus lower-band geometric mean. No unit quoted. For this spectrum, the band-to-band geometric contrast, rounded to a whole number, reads 18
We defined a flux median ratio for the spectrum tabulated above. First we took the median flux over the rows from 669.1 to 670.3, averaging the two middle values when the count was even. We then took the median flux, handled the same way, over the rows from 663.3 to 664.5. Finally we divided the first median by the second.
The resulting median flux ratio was 0.95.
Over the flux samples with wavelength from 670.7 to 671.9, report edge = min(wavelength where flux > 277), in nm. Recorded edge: 670.889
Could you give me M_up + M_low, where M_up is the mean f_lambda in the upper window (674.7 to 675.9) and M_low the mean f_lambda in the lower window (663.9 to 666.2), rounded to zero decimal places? 518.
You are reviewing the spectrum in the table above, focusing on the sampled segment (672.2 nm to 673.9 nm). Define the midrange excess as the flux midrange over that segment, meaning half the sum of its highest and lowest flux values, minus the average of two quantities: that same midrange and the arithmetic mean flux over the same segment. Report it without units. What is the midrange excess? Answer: 30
